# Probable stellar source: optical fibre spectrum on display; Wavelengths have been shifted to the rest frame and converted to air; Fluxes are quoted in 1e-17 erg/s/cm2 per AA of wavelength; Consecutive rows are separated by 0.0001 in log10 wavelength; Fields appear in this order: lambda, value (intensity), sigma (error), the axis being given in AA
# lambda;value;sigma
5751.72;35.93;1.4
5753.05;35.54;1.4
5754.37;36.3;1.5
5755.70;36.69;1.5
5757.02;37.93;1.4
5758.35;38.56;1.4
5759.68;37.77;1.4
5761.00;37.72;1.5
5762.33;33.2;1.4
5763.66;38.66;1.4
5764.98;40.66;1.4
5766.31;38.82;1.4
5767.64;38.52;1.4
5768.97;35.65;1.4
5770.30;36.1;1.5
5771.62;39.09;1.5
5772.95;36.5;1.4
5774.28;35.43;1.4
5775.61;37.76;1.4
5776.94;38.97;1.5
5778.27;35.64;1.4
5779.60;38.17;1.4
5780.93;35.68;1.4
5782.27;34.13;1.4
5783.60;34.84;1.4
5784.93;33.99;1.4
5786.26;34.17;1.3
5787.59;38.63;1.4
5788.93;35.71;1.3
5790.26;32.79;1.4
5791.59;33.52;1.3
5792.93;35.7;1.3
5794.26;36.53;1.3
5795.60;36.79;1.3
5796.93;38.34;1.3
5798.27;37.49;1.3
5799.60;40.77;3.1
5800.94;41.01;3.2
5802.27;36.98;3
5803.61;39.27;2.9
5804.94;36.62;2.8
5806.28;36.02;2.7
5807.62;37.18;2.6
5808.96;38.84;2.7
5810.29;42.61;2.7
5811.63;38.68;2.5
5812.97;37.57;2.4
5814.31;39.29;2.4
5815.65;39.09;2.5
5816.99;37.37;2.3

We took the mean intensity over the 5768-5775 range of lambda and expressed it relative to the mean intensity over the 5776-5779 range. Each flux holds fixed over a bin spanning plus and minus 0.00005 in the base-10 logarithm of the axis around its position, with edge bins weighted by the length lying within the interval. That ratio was 0.98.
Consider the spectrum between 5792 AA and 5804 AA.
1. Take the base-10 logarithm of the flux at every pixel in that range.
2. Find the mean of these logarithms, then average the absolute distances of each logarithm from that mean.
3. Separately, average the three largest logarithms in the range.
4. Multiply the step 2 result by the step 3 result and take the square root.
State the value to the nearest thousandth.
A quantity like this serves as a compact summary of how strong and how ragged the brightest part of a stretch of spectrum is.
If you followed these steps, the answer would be 0.168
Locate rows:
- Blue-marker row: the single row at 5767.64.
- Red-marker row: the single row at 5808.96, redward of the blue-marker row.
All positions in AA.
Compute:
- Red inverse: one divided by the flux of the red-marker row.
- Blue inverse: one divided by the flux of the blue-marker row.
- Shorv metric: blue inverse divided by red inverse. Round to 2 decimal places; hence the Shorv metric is 1.01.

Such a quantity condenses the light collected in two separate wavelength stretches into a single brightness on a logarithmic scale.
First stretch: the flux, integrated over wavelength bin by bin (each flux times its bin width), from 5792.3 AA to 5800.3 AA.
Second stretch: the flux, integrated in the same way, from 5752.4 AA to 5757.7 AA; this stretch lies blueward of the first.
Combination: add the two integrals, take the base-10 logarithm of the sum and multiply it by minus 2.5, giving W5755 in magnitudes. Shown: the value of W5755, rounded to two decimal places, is -6.74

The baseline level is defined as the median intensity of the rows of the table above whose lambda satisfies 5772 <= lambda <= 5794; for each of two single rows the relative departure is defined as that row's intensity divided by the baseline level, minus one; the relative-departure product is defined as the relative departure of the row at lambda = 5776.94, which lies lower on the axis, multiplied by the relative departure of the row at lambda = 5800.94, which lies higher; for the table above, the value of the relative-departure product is 0.014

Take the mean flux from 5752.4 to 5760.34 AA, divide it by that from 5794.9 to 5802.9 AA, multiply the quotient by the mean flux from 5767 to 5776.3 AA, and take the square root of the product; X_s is 5.97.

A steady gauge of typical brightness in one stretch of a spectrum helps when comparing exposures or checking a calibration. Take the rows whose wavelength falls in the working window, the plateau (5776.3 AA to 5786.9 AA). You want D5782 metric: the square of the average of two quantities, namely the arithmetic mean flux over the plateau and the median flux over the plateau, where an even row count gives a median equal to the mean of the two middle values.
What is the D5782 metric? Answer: 1258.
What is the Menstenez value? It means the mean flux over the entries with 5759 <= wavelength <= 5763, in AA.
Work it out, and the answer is 36.2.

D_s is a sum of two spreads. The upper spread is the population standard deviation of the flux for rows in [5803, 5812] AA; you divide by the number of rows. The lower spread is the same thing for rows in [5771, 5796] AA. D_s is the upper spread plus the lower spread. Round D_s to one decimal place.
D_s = 3.9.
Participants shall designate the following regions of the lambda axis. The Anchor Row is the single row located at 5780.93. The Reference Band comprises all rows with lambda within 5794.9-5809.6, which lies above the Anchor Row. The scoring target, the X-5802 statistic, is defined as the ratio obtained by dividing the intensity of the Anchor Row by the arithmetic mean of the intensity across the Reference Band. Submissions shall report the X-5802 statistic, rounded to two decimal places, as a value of 0.94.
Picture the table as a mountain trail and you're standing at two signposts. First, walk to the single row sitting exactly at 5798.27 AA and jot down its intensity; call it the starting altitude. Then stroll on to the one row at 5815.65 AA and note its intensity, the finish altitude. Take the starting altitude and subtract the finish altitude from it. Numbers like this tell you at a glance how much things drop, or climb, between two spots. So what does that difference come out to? -1.6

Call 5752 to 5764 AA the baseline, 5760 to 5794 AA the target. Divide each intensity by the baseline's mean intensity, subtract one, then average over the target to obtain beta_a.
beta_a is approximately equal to -0.01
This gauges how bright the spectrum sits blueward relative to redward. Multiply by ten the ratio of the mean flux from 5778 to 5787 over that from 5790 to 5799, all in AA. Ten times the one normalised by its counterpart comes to 9.8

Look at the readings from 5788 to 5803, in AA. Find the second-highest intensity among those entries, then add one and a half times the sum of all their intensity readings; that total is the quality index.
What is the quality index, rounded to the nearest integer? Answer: 649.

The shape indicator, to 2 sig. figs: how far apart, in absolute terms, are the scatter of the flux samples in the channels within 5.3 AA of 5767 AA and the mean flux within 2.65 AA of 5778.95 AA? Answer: 35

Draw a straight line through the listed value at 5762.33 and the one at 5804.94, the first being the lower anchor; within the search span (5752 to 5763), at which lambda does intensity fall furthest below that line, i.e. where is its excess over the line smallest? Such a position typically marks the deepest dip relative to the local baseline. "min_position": 5762.33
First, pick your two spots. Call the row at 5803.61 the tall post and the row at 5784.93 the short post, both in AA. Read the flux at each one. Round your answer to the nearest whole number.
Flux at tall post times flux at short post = 1335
